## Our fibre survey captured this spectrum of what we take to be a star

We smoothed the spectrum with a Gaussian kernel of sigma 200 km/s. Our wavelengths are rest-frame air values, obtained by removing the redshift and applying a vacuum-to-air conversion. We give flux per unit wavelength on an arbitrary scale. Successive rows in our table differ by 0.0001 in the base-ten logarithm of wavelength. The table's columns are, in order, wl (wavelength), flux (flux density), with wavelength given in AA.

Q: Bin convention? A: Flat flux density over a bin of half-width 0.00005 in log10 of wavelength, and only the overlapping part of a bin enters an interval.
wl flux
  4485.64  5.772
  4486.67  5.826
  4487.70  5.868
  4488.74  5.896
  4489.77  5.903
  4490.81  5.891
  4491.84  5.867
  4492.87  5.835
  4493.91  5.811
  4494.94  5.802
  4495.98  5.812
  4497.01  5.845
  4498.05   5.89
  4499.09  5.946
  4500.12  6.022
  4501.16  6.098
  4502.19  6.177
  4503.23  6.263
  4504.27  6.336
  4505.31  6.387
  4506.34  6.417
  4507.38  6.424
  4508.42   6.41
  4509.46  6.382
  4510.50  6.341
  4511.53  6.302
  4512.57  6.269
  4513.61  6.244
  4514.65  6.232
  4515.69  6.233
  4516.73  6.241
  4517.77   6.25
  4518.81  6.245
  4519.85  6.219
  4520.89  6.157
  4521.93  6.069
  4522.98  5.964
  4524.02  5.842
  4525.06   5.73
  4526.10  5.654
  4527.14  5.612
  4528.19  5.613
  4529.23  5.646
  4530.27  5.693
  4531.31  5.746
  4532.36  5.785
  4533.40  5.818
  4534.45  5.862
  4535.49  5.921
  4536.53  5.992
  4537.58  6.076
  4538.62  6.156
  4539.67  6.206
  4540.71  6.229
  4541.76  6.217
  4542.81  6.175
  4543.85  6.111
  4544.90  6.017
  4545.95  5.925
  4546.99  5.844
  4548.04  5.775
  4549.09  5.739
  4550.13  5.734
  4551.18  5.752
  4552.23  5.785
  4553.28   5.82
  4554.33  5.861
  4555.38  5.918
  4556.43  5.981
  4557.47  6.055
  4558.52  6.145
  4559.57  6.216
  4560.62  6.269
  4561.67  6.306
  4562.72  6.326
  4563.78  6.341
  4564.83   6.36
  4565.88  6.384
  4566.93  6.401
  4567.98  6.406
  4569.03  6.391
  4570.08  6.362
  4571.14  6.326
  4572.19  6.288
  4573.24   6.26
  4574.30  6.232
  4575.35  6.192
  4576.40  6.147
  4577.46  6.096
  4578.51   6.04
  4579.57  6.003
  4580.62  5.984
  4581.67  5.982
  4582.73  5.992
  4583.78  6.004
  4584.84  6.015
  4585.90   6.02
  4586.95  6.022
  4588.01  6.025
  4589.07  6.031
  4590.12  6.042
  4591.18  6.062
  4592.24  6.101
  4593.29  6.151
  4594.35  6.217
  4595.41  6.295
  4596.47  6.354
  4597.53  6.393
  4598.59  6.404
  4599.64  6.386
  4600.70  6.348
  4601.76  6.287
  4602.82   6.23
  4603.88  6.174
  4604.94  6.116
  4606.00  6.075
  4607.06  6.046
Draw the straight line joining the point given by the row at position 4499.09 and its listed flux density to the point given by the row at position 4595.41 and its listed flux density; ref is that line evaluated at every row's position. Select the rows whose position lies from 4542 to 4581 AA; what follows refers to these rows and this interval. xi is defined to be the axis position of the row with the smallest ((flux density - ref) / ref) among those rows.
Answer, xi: 4550.13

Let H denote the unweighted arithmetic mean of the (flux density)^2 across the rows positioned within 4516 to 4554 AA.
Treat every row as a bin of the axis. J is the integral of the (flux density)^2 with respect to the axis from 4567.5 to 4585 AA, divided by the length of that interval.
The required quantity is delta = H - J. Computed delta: -2.7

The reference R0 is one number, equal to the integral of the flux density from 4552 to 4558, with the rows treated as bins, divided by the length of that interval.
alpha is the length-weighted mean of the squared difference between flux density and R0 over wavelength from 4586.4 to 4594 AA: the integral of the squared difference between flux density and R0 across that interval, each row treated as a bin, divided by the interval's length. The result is 0.026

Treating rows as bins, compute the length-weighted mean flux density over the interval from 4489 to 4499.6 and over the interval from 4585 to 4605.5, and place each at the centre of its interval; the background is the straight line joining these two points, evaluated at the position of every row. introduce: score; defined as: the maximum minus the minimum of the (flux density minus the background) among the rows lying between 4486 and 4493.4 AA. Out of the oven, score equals 0.08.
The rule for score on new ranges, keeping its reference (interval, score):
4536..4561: 0.53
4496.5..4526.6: 0.83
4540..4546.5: 0.32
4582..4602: 0.36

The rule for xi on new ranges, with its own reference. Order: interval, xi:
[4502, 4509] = 4502.19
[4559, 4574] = 4573.24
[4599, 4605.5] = 4604.94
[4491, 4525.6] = 4525.06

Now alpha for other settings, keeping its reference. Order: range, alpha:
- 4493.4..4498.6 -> 0.008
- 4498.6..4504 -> 0.054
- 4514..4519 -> 0.107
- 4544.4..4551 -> 0.017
